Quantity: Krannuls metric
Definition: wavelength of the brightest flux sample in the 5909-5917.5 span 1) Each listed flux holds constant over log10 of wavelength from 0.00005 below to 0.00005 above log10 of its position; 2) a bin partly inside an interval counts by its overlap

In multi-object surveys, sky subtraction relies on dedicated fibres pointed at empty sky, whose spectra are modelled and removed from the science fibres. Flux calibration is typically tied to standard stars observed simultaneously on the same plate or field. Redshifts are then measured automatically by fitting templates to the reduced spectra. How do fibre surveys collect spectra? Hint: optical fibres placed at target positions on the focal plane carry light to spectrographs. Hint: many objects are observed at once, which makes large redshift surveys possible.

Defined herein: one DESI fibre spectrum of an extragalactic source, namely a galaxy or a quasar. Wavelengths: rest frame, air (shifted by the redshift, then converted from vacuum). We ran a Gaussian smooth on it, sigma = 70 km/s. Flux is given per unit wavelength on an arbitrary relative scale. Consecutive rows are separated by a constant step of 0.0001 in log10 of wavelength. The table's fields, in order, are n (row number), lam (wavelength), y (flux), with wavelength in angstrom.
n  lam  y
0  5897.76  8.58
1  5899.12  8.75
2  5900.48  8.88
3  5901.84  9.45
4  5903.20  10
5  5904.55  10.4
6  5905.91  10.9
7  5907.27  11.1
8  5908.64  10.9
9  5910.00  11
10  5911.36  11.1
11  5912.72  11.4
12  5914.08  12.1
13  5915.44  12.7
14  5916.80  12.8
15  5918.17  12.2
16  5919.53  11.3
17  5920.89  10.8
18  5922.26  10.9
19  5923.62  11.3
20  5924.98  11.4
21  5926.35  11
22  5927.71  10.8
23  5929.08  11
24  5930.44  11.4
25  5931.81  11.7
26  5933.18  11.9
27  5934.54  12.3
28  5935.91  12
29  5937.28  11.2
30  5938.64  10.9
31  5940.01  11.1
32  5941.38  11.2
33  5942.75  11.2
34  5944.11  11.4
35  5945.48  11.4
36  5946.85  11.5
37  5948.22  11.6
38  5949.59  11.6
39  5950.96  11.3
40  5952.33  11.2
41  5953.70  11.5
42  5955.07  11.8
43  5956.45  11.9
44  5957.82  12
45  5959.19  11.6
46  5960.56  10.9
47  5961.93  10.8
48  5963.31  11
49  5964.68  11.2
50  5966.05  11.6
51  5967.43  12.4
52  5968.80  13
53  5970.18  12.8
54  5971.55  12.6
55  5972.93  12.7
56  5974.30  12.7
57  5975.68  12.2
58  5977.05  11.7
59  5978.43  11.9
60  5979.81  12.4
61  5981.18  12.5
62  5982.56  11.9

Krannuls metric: 5916.80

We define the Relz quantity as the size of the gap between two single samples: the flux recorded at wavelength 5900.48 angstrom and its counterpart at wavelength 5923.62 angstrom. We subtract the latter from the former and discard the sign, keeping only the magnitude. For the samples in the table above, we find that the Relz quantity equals 2.4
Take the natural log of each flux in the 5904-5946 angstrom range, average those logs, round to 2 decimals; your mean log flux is 2.43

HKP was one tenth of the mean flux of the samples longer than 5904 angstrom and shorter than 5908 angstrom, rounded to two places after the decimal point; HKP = 1.08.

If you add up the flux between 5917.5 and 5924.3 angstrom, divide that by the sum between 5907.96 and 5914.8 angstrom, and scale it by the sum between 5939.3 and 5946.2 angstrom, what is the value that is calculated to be 56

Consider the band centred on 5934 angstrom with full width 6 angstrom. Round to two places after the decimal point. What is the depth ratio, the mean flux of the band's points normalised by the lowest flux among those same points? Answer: 1.02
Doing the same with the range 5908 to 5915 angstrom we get 1.04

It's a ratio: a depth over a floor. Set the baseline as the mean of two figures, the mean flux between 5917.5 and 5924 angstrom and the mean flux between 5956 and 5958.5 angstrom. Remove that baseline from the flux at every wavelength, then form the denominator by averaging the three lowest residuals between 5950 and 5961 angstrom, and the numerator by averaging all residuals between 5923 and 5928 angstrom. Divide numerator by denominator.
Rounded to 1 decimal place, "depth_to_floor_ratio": 1.0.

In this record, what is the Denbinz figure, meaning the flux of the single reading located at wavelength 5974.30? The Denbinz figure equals 12.7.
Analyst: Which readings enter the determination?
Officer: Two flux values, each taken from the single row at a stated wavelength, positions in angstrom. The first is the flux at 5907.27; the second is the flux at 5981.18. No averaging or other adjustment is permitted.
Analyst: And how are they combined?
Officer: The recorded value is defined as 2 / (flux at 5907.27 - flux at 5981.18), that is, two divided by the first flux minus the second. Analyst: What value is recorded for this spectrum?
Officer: -1.4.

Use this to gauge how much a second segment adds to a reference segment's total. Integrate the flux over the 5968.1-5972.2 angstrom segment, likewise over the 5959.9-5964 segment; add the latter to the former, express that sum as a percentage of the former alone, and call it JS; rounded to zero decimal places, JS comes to 185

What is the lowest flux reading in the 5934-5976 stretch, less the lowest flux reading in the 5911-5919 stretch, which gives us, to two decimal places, -0.30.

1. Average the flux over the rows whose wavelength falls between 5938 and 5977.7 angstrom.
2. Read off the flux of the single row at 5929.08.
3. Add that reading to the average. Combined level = 22.7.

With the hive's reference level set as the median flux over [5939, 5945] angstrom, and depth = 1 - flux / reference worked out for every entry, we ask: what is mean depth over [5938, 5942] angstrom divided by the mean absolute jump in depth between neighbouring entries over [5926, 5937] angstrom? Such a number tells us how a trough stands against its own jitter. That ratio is 0.5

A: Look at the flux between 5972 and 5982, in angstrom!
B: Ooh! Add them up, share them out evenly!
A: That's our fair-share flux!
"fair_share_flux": 12.3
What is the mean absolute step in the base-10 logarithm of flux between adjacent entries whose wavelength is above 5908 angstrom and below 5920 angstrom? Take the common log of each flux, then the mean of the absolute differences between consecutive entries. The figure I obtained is 0.0155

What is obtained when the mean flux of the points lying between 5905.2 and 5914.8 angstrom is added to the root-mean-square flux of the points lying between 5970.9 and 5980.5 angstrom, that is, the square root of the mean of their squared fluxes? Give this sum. 23.5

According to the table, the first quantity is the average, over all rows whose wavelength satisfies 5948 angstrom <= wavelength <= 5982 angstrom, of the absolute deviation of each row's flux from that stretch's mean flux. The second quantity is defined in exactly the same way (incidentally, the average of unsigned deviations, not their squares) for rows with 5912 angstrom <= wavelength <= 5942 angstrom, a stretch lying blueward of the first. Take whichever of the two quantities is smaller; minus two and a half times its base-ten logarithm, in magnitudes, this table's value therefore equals 0.74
